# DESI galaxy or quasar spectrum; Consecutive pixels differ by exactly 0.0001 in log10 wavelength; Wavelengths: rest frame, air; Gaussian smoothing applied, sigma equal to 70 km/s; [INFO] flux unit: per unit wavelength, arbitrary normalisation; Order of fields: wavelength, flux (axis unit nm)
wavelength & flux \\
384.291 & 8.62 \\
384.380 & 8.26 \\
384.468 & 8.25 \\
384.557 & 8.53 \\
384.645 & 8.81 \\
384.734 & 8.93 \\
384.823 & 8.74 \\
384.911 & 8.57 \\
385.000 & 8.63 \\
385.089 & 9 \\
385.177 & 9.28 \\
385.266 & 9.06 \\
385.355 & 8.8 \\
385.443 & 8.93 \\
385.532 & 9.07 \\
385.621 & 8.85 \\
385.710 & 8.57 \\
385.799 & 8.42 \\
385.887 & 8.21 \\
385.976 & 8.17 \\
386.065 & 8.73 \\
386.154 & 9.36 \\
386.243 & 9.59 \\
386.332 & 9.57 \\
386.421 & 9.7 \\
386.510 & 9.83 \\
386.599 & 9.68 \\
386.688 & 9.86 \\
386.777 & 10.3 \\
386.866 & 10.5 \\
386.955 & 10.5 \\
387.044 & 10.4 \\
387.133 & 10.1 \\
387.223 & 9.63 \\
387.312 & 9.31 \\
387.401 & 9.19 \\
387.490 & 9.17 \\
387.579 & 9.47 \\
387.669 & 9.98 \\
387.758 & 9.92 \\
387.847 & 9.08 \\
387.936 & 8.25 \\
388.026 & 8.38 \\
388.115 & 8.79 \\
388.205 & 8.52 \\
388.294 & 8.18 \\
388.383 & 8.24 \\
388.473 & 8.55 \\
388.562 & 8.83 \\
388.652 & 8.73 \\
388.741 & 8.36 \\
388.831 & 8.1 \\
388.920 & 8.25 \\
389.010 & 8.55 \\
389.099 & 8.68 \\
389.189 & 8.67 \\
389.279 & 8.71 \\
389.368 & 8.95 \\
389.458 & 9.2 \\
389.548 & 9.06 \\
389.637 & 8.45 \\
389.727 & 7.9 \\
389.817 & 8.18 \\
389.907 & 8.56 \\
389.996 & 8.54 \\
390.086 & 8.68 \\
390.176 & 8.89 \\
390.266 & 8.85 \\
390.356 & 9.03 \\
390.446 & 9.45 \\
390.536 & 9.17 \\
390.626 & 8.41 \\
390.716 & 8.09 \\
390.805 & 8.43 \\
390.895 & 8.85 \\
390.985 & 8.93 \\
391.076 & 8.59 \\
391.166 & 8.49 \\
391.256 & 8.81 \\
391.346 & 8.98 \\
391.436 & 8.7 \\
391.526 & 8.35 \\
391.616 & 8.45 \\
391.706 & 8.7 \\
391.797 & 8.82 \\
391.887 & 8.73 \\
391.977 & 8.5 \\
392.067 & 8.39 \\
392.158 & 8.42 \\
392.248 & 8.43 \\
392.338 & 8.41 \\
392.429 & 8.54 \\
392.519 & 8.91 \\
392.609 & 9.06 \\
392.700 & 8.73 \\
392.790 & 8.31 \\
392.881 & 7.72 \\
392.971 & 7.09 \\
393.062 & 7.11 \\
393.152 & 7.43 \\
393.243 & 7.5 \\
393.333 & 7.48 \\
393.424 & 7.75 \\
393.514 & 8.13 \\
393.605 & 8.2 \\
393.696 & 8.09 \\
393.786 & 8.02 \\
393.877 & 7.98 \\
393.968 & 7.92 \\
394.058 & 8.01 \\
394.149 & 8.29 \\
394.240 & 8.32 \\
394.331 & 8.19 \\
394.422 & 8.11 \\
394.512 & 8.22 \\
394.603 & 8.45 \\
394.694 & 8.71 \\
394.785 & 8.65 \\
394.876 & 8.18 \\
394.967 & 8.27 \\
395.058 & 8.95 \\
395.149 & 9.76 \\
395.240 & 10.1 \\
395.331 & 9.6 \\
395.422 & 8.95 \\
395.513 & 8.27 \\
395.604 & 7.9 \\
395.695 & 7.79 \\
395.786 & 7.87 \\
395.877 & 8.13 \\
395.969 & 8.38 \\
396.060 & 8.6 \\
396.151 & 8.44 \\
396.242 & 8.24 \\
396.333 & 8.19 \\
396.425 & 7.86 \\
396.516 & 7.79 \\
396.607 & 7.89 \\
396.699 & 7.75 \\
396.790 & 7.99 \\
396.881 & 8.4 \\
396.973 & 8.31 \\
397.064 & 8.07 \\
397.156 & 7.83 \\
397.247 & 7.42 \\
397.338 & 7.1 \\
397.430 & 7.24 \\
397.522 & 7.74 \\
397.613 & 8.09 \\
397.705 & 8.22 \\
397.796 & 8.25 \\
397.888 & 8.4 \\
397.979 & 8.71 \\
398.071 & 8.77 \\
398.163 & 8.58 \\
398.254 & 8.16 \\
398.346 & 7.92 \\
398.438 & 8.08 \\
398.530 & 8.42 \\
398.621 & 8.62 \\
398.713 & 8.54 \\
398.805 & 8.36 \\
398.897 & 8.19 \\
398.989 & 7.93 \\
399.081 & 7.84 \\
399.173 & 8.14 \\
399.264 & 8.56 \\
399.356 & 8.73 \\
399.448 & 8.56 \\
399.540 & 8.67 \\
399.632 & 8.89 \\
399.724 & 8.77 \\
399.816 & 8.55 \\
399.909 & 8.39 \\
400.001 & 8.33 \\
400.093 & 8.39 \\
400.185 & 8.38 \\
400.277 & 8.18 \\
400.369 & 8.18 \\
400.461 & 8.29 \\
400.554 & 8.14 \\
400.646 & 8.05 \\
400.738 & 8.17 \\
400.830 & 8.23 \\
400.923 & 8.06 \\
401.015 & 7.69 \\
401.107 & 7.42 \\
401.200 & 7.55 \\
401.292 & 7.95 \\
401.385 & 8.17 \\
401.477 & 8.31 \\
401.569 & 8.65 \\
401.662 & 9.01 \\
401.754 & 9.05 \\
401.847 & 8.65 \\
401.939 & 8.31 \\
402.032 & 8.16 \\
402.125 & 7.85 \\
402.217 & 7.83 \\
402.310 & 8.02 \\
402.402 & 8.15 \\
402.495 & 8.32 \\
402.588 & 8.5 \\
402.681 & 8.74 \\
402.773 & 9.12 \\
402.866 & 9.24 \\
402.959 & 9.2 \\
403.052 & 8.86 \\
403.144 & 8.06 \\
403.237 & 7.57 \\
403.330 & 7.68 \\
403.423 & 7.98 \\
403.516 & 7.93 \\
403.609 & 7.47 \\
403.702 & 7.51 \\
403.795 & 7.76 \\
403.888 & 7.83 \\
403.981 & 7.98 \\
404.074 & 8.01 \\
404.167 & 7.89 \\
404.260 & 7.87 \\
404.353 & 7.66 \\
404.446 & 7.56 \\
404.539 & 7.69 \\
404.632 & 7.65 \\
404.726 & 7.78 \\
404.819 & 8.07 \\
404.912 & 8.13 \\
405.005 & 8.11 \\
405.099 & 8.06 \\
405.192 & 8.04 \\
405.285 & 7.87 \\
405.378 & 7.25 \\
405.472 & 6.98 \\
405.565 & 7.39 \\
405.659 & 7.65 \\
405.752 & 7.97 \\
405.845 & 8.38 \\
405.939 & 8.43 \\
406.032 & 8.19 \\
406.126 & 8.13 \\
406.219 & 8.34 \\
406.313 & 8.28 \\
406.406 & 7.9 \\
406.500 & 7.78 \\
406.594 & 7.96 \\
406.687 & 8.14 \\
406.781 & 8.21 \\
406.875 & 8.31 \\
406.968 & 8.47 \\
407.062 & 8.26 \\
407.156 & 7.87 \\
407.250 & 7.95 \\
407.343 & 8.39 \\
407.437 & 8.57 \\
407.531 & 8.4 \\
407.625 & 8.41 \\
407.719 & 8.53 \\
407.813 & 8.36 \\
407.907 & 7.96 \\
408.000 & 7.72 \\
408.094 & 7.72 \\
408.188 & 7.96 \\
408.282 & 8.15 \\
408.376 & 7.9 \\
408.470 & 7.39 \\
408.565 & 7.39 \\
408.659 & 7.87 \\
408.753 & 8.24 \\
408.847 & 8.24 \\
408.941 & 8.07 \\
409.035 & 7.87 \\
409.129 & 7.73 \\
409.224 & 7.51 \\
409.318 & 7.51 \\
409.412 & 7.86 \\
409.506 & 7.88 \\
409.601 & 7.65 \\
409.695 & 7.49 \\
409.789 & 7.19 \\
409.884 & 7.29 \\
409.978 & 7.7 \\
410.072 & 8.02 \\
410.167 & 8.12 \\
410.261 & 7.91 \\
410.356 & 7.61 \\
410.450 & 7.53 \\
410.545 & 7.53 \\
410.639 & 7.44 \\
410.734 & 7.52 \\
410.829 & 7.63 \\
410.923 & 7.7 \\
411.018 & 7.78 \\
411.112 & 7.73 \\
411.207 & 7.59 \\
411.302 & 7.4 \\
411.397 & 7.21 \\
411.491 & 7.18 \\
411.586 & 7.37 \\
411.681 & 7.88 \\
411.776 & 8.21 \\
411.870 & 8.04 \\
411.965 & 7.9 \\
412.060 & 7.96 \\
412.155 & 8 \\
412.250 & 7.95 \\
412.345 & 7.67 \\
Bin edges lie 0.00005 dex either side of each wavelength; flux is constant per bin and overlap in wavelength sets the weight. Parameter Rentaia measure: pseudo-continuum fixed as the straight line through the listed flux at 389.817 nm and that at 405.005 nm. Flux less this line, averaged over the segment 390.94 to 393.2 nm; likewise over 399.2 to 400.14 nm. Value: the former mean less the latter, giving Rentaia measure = -0.2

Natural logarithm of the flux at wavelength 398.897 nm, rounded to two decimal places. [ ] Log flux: 2.10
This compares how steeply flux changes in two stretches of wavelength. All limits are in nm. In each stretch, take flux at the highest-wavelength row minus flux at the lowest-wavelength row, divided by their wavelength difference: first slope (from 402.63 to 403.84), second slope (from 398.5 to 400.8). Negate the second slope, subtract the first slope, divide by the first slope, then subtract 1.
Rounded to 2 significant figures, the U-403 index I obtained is -2.1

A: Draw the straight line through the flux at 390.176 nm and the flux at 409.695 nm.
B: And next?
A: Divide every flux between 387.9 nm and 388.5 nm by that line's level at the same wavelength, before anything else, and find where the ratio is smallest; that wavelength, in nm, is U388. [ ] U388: 388.294 nm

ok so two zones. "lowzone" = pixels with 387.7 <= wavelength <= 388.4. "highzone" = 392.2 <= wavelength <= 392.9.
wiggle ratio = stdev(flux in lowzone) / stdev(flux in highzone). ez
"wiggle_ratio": 1.4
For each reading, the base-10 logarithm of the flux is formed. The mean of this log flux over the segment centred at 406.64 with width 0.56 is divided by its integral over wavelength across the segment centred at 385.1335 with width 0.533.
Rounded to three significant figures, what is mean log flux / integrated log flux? 1.79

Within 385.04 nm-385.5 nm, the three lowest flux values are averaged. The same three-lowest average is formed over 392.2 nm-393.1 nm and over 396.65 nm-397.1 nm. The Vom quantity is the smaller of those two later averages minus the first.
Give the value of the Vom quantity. -1.6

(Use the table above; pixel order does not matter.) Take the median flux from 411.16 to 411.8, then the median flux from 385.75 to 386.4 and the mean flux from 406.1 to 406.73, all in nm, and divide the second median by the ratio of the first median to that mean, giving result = 9.5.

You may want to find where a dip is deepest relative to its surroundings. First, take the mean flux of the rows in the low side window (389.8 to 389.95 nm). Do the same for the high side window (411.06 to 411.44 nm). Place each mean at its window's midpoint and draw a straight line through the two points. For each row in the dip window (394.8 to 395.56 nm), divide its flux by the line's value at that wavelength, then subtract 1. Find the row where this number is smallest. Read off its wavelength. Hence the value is 394.876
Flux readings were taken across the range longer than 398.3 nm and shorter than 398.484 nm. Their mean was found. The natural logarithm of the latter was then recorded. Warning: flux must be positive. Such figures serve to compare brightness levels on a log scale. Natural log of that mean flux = 2.08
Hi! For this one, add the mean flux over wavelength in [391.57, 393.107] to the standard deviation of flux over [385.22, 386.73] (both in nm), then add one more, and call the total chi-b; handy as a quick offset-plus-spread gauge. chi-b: 9.9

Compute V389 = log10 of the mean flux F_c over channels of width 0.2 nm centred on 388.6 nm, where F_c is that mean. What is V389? 0.943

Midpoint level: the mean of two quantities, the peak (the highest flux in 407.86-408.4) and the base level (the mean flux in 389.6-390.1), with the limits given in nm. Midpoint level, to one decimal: 8.3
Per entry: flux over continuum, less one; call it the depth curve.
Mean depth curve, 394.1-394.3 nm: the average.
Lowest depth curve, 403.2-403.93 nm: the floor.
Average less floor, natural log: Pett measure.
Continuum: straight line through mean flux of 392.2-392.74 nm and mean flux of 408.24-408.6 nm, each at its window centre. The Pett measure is -3.4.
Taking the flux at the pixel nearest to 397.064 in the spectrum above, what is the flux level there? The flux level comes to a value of 8.07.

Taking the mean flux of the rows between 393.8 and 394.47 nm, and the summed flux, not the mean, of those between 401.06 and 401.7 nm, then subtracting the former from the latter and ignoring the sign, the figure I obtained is 49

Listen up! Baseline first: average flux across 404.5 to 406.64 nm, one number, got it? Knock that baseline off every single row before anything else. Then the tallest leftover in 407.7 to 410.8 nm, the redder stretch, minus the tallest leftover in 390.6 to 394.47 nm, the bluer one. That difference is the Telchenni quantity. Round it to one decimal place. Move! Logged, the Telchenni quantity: -0.5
